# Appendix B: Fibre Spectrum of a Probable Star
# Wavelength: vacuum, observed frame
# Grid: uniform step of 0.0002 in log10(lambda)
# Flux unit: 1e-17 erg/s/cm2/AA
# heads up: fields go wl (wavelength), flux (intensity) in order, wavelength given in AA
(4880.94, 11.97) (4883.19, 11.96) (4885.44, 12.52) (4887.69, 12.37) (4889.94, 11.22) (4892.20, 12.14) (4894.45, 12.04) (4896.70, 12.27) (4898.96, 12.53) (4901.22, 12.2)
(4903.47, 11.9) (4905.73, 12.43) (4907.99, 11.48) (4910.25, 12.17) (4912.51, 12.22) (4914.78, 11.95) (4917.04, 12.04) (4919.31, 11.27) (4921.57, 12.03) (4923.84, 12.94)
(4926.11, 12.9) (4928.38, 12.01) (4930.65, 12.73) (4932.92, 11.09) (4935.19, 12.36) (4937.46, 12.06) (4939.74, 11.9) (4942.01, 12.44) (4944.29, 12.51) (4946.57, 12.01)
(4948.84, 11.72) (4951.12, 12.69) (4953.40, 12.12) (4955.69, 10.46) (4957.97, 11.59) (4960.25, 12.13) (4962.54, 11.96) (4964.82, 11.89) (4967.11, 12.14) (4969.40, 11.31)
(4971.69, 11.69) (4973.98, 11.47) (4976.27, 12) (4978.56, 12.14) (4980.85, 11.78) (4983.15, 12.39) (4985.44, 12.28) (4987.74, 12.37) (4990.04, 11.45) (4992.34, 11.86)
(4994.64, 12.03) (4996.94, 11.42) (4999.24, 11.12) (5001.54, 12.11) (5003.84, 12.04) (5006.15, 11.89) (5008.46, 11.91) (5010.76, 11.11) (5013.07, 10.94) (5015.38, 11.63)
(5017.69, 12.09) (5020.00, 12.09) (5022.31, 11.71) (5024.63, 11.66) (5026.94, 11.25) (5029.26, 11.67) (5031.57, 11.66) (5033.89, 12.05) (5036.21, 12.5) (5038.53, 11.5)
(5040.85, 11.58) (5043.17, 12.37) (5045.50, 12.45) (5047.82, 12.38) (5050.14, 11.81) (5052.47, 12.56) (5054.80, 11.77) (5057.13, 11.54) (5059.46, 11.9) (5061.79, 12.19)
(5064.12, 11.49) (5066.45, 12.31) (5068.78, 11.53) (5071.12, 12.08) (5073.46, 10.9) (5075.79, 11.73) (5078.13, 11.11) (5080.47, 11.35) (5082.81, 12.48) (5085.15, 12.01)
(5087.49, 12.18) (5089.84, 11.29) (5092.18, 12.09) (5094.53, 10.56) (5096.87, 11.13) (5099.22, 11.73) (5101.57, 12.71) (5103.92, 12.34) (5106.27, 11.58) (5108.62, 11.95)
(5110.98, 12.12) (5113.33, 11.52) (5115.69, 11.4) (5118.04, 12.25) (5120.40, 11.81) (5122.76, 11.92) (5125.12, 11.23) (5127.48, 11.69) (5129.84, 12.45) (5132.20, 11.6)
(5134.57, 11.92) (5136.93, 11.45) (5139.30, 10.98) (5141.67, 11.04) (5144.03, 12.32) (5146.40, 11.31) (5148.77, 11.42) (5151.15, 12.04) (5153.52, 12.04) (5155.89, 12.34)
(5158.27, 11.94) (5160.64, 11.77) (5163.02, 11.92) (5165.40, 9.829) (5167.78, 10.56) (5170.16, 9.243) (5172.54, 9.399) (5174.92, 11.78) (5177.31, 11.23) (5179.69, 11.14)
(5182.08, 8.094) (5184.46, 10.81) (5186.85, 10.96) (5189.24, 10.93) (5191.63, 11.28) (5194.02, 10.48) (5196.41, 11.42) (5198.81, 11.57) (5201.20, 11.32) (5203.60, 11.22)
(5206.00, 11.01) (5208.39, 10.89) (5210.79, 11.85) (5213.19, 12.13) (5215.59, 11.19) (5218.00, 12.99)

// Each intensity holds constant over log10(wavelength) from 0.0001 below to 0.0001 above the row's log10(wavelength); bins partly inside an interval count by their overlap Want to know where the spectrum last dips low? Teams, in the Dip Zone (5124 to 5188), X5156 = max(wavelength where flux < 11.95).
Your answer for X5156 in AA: 5186.85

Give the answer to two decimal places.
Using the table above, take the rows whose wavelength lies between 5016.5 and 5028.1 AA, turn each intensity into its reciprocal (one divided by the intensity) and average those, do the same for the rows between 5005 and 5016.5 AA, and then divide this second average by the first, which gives 1.02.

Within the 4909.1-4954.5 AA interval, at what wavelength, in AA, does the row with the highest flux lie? 4923.84 AA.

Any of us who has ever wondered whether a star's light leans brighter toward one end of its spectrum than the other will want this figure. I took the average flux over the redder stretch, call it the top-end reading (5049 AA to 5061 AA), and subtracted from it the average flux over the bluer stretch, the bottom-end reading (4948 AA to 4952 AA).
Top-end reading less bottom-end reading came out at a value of -0.29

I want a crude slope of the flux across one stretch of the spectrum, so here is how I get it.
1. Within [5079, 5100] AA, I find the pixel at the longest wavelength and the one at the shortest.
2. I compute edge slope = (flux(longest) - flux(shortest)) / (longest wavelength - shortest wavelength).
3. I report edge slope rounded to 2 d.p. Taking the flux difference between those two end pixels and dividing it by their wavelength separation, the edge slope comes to 0.02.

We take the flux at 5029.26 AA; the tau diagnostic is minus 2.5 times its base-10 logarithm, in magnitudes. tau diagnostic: -2.67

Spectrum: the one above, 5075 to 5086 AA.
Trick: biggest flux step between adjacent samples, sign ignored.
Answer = 1.1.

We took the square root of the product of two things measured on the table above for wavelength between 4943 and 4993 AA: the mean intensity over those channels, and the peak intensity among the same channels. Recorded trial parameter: 12.29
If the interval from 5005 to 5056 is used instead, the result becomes 12.20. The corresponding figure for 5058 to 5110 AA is 12.22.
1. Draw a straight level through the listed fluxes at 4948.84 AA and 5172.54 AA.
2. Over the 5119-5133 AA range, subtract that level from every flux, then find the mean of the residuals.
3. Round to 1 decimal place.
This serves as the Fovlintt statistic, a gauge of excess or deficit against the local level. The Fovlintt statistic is 1.9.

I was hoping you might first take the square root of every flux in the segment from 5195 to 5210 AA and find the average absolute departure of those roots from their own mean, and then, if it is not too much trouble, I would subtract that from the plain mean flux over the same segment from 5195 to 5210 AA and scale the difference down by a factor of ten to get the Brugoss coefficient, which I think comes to 1.121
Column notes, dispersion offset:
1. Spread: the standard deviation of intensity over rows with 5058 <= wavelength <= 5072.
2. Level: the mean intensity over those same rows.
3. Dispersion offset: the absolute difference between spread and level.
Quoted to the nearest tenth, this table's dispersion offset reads 11.6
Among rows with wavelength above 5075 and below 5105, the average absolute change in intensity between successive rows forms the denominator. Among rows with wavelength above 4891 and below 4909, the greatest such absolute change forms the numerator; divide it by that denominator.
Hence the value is 1.36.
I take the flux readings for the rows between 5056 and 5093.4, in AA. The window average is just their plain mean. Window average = 11.8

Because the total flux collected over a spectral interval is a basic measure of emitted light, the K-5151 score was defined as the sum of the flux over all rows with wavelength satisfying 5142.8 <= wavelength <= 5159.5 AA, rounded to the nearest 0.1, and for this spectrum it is 83.4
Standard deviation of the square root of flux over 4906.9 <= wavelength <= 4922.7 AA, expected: 0.05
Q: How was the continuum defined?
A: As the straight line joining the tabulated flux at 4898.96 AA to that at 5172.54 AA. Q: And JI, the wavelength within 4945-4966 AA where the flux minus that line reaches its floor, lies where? 4955.69 AA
